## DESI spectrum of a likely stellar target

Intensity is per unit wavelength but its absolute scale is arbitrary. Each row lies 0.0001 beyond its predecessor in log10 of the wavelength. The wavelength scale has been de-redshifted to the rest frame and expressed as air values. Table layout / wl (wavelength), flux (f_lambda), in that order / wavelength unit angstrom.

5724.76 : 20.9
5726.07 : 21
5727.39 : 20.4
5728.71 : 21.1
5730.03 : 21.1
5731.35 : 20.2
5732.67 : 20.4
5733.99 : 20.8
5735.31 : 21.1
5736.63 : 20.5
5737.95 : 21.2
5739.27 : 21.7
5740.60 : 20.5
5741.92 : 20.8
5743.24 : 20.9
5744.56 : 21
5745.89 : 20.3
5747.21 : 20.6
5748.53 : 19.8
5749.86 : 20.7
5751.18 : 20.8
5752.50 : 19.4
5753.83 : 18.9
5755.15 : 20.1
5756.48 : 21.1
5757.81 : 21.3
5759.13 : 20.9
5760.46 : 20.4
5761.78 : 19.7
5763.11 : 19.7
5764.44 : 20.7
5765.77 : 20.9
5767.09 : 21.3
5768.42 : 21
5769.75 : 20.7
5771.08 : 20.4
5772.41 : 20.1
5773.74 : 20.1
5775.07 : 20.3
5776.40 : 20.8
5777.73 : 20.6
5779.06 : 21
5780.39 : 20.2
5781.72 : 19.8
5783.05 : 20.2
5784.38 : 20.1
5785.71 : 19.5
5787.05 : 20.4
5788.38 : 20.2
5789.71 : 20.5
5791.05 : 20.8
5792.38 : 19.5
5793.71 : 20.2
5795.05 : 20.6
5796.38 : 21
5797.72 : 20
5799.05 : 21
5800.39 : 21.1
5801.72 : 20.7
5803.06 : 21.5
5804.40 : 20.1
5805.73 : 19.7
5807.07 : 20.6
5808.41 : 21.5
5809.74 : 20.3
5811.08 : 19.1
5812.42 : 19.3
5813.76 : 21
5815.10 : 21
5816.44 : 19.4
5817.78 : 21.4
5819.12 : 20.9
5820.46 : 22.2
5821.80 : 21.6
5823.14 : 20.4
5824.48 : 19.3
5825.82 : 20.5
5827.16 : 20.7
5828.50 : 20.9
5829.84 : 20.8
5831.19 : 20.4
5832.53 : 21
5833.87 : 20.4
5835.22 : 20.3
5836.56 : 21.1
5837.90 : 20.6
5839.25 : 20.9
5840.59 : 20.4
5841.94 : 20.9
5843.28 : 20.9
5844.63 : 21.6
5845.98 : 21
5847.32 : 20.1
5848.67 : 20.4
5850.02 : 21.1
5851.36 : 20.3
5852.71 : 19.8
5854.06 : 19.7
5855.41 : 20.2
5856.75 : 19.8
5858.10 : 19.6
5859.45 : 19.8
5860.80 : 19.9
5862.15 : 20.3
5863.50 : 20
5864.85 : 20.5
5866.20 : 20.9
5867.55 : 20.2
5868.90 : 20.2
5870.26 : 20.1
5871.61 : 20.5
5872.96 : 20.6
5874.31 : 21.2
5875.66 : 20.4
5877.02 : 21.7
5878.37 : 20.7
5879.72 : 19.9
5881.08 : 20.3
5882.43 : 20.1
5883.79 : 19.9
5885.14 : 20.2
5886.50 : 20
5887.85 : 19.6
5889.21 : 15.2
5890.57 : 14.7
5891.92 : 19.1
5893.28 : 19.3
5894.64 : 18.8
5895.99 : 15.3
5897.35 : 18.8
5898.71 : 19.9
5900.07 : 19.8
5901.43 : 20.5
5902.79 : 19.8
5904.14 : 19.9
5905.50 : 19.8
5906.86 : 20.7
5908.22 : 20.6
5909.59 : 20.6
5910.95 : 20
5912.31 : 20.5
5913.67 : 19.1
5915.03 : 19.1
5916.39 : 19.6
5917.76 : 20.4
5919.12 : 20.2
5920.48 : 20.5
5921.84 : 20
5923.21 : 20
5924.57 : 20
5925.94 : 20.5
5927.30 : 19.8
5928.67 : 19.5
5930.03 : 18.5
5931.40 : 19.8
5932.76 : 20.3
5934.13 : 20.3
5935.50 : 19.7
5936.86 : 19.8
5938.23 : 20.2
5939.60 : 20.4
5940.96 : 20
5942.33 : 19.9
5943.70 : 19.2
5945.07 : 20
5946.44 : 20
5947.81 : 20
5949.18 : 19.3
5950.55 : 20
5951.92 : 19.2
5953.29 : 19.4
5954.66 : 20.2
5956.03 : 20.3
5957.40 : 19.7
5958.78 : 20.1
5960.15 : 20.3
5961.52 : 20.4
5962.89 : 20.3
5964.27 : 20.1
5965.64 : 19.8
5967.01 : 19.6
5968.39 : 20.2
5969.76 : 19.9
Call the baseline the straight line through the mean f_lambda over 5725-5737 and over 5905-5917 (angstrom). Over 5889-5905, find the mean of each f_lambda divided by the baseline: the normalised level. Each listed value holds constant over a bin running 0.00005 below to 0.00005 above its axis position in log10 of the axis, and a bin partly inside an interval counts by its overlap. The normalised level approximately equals 0.92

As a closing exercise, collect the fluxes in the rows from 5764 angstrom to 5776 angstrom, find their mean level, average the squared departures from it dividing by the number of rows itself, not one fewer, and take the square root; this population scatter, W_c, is 0.4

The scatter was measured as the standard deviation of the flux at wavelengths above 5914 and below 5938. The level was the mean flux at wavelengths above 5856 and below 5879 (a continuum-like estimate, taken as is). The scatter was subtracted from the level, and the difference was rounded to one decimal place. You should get 19.9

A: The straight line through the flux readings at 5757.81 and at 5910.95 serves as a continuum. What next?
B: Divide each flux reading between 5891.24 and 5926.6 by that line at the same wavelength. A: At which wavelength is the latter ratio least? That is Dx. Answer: 5895.99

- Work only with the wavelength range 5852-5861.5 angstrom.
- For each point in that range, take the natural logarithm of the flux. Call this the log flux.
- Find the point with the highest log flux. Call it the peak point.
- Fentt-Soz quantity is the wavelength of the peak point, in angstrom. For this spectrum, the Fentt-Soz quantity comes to 5855.41 angstrom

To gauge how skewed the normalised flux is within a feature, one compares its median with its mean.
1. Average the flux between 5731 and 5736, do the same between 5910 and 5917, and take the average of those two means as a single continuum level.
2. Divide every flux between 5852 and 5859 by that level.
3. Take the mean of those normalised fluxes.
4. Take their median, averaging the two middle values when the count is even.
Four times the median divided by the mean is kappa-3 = 4.00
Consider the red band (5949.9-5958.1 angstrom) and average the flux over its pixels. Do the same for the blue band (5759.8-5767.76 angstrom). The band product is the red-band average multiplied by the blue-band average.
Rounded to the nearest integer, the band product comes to 405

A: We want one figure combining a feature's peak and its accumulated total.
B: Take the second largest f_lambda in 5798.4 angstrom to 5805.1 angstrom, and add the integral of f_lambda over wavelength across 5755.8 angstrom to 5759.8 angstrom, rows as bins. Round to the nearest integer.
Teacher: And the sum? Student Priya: 105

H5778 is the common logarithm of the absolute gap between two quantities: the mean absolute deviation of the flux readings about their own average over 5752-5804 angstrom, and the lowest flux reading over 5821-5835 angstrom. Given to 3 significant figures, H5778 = 1.27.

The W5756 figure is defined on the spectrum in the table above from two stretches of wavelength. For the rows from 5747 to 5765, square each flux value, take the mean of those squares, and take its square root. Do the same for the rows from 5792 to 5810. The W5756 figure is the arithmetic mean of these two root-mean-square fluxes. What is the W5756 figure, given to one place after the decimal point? 20.4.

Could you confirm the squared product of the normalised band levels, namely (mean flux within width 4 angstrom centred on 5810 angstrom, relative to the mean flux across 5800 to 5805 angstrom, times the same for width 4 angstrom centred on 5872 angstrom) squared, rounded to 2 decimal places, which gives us 0.91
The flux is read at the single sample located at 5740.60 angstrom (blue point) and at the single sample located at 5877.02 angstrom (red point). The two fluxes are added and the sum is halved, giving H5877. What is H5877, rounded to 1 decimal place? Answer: 21.1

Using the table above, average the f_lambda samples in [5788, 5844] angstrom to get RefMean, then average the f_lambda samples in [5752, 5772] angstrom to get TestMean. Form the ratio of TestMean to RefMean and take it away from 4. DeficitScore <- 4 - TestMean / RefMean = 3.01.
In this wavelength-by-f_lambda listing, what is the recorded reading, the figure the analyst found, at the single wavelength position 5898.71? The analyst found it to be 19.9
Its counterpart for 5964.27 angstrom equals 20.1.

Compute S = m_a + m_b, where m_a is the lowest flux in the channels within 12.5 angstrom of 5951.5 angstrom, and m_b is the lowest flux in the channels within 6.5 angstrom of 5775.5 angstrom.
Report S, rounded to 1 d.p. 39.0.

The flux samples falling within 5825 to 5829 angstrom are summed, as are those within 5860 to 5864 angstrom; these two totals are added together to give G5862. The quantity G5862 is 122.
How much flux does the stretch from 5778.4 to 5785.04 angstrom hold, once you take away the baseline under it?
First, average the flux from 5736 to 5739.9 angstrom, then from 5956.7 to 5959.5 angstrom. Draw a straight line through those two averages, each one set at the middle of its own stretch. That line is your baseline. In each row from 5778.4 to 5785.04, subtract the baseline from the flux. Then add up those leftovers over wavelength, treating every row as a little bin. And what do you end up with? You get -4.2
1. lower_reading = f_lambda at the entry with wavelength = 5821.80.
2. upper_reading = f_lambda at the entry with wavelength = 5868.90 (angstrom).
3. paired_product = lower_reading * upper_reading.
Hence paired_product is 436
